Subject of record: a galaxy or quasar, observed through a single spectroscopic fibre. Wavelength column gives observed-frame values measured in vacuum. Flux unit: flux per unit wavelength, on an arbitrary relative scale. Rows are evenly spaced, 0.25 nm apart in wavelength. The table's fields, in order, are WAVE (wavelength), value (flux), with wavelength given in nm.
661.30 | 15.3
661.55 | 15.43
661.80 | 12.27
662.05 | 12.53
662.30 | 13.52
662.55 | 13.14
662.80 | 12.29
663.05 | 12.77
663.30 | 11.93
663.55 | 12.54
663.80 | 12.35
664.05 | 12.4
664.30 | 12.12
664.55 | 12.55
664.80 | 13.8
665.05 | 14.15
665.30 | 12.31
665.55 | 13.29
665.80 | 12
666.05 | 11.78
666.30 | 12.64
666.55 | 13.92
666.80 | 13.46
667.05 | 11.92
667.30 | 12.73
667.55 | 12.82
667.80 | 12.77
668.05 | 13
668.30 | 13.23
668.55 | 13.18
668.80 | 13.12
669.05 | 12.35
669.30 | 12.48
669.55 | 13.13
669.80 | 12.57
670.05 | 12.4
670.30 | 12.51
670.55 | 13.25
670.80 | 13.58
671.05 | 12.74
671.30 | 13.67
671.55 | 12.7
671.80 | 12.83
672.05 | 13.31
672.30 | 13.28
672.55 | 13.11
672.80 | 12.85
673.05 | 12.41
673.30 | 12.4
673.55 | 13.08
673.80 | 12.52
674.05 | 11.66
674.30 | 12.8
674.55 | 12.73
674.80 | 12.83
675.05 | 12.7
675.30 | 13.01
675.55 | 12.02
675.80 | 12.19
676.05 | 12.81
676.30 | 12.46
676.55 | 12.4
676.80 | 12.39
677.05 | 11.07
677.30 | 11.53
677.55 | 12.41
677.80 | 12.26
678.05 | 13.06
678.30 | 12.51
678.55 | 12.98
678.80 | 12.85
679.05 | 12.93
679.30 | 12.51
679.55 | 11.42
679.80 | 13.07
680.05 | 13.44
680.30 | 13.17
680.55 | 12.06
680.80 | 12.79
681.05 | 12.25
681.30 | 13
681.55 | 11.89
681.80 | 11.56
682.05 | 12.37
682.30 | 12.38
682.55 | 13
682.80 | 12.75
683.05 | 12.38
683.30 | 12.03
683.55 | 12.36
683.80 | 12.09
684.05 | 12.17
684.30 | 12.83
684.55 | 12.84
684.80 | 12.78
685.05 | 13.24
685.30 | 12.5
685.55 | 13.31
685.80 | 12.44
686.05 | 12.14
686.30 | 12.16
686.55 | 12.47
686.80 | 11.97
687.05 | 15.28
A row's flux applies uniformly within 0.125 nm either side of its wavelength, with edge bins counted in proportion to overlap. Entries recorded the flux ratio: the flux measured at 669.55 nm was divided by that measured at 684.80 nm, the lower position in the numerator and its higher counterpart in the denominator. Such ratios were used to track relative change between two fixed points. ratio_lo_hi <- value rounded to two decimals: 1.03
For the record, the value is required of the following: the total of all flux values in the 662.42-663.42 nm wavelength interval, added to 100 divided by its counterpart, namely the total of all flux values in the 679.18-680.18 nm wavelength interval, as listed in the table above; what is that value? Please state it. 52.1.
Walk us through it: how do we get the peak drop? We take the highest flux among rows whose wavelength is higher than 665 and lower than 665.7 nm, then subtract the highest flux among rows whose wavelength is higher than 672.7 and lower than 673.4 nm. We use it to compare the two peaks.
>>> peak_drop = 1.3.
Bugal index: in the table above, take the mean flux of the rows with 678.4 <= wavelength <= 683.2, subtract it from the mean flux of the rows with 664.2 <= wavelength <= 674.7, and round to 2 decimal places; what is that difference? 0.27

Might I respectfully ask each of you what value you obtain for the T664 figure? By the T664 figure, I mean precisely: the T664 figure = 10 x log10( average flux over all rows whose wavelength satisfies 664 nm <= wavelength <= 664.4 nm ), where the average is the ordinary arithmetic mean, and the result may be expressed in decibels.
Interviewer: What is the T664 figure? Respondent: 10.88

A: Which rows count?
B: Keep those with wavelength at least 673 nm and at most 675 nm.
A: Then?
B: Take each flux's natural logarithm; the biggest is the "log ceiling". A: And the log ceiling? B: 2.57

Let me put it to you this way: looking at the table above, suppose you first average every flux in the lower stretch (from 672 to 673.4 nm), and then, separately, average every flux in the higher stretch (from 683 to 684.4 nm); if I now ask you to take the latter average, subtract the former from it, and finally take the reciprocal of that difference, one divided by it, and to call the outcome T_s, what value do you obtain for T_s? -1.7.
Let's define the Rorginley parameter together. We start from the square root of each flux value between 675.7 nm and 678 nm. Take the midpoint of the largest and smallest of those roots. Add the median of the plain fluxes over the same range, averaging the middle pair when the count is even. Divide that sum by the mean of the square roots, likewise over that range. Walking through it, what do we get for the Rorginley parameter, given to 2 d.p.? 4.54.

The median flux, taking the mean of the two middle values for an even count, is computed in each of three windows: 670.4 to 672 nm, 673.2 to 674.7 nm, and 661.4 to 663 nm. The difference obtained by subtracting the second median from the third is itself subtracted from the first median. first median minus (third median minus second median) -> 12.8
